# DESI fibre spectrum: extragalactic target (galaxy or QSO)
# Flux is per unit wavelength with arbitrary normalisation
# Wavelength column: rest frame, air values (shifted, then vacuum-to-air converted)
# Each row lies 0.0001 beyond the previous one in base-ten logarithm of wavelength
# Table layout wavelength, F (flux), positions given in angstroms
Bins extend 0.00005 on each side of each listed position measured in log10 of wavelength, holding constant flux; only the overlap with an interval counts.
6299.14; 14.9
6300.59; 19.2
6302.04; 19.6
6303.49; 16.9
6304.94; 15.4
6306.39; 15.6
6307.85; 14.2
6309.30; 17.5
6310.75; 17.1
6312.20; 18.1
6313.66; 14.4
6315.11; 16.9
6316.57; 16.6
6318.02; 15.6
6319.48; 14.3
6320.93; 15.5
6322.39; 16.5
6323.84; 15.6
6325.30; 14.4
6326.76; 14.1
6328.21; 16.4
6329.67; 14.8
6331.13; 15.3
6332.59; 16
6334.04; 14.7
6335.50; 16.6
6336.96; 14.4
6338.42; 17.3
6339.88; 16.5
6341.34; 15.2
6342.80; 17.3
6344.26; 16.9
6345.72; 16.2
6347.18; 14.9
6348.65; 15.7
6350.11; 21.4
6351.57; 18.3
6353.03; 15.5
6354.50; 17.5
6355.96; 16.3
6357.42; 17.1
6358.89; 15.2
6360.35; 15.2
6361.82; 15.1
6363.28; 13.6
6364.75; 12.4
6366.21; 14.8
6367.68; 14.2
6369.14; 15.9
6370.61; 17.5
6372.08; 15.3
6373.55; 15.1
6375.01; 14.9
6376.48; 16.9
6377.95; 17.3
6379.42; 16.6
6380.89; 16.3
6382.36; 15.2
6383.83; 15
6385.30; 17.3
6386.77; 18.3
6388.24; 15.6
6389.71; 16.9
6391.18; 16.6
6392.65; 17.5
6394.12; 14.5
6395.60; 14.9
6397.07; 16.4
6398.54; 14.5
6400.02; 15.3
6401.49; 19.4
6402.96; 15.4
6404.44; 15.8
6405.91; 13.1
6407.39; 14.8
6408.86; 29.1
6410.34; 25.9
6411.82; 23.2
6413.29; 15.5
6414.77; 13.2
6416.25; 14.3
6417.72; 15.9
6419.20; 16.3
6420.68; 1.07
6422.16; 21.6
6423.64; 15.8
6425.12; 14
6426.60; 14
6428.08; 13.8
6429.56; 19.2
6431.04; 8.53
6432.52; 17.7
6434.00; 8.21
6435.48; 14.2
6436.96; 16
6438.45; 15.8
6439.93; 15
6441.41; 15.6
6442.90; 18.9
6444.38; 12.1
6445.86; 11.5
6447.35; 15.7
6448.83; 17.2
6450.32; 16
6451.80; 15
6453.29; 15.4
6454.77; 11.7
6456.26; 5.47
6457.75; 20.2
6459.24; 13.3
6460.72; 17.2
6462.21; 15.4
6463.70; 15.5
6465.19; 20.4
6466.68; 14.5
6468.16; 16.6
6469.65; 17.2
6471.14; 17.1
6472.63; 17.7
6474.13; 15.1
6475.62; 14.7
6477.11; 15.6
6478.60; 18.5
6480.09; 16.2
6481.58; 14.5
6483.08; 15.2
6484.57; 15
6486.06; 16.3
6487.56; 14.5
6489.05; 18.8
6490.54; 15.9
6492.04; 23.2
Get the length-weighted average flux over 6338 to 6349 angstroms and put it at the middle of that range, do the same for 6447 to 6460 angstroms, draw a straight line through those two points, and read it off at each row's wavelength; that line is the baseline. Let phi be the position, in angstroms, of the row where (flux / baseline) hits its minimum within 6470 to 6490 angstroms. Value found 6481.58 angstroms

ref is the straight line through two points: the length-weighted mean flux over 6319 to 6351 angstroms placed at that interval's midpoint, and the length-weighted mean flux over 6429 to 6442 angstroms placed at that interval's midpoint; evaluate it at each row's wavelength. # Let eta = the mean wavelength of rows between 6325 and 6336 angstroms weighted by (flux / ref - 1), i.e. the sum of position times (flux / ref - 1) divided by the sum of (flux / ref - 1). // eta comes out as 6327.9 angstroms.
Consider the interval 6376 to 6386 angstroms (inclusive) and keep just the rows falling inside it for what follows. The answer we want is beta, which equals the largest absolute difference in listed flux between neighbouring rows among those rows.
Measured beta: 2.3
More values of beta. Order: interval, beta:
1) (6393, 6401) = 1.9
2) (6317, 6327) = 1.3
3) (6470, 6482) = 2.9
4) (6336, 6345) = 2.9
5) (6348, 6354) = 5.7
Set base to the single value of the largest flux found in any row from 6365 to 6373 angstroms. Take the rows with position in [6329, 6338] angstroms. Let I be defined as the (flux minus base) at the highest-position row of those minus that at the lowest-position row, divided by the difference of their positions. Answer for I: -0.05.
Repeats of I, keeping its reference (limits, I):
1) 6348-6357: 0.08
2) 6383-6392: 0.22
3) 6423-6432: -0.98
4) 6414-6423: 1.14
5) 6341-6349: 0.07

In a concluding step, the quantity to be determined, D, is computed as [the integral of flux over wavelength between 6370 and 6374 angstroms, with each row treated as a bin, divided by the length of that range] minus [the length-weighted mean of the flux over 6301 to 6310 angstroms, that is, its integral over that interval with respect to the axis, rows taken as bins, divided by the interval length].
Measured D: -0.67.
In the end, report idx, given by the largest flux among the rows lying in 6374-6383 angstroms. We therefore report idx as 17.3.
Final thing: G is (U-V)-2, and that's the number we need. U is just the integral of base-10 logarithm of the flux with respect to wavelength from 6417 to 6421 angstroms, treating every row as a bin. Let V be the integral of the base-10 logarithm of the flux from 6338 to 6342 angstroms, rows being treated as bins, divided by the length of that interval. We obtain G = 0.4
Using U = 3.6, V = 1.21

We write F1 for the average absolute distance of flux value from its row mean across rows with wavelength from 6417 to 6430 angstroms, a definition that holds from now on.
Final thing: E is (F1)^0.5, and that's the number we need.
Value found 1.9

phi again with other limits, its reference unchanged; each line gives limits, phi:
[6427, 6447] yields 6434.00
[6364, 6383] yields 6364.75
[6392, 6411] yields 6405.91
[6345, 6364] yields 6363.28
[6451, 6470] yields 6456.26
